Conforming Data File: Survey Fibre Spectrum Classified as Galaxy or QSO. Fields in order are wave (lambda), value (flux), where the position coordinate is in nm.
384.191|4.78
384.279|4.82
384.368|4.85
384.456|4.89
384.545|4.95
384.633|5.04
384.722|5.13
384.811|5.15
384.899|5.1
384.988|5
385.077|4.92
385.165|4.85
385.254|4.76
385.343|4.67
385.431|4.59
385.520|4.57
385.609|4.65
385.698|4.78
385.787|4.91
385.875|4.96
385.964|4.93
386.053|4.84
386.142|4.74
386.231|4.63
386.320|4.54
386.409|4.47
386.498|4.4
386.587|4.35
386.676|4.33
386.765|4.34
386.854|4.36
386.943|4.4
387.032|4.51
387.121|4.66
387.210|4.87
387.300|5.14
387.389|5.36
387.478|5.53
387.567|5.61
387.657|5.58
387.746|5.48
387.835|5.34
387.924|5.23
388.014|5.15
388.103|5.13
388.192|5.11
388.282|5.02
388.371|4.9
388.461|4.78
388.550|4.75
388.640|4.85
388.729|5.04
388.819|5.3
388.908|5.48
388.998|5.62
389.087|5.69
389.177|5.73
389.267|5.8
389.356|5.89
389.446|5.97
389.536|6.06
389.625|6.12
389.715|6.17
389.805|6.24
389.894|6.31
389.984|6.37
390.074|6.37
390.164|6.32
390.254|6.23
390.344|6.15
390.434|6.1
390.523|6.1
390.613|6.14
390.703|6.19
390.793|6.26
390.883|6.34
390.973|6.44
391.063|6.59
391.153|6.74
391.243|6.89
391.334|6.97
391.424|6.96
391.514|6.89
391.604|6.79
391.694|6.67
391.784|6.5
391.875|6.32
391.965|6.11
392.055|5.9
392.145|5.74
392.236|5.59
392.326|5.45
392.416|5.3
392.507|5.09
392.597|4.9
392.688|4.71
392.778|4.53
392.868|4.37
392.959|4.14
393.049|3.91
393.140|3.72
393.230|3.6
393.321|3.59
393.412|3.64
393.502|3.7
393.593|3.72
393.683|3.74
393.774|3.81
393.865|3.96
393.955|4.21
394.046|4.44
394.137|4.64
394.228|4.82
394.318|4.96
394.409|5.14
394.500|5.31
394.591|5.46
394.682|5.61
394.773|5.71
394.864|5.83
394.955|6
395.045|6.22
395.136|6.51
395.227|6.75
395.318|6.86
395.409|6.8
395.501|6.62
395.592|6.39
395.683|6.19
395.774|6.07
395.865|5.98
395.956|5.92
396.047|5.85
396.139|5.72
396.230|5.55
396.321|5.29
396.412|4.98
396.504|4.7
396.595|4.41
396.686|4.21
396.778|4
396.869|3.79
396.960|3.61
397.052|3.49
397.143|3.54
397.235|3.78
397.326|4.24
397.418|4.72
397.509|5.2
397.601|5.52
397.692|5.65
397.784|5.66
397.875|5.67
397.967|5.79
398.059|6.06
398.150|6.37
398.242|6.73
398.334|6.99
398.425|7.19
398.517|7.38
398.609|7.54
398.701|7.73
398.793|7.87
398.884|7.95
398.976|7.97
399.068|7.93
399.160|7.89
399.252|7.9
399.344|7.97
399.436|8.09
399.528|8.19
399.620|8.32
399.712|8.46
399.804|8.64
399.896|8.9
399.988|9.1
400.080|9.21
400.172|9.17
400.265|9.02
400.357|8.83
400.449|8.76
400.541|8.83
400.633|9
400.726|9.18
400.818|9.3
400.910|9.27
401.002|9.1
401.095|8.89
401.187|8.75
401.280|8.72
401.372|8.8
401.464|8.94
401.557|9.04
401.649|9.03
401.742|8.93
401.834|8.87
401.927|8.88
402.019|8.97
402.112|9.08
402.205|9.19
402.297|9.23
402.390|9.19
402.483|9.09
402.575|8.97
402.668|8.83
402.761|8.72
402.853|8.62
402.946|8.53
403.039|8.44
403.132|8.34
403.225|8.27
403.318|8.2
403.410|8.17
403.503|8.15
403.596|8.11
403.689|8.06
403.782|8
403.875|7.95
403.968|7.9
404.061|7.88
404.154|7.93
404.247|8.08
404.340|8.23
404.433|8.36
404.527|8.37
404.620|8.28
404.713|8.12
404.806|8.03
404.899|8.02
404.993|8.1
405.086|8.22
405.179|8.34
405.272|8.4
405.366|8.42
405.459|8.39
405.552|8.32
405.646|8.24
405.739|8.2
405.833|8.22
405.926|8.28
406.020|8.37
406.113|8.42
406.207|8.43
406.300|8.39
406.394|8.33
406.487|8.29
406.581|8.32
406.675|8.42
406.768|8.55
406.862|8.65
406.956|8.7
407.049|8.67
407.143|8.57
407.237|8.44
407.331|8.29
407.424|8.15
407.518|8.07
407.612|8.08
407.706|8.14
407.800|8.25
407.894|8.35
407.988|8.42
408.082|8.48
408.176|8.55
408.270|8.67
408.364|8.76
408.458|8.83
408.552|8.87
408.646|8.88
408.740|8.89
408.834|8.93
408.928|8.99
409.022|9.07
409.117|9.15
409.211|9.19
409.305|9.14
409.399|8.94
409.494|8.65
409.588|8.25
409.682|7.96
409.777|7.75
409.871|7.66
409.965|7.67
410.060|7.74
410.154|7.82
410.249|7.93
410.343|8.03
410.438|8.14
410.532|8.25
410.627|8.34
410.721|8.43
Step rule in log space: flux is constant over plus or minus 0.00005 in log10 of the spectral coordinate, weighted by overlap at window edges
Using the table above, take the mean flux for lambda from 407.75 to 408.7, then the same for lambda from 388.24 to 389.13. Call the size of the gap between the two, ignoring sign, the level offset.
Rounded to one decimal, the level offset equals 3.5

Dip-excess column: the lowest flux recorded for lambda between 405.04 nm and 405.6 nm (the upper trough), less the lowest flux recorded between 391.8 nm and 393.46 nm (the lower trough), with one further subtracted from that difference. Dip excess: 3.6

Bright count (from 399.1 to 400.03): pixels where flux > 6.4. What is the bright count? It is 10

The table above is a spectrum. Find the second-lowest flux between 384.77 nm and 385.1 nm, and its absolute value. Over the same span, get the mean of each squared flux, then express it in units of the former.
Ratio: 5.1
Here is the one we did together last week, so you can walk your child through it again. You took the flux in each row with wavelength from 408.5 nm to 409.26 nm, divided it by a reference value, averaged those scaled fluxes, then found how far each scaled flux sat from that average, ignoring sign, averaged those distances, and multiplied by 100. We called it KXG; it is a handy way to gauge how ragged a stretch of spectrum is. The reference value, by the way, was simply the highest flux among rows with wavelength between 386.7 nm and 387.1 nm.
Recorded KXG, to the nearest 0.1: 2.3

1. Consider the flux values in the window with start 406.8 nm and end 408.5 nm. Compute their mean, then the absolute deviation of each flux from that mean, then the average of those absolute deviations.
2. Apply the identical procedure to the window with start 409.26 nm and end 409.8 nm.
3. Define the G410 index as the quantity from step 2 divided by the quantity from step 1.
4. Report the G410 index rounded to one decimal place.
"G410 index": 2.3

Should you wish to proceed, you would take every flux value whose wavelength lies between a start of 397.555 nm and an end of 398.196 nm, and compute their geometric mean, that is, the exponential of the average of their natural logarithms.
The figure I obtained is 5.8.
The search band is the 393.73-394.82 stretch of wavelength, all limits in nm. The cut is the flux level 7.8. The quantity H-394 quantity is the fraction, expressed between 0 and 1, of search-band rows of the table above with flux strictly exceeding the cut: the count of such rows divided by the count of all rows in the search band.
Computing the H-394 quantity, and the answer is 0.00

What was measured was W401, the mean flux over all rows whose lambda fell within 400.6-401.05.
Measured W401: 9.2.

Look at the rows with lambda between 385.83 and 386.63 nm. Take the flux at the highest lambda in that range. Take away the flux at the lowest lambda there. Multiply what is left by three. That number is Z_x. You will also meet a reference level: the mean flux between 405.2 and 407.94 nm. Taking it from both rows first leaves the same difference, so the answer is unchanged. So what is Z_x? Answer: -2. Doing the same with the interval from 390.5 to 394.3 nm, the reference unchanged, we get -4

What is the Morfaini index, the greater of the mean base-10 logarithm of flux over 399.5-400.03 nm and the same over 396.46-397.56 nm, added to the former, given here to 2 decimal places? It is 1.87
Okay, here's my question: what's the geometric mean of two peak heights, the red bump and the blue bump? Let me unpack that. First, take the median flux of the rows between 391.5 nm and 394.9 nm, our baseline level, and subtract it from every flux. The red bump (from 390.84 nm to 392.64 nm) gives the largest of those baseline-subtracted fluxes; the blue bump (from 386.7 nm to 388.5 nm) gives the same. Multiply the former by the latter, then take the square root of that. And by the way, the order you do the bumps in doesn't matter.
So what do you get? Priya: 1.2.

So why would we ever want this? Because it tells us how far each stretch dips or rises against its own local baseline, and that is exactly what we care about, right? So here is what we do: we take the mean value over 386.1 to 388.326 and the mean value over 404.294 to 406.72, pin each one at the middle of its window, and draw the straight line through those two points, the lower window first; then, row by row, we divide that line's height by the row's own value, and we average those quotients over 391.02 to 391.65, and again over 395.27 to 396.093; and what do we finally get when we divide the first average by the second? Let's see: 0.80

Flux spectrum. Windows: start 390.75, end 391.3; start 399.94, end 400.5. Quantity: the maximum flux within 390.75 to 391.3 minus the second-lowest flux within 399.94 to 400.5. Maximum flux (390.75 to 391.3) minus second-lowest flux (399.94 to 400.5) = -1.9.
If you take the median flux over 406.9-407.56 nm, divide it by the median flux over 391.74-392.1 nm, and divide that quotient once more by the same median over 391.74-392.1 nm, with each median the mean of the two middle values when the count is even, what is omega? 0.22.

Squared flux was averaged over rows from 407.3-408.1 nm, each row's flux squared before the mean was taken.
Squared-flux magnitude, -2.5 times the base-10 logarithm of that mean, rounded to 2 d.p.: -4.58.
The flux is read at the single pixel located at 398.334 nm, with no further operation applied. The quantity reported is 6.99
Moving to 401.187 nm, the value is 8.75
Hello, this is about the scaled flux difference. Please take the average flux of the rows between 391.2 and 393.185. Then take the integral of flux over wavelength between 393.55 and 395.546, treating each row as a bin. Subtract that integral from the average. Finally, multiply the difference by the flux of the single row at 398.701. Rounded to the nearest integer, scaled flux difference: -39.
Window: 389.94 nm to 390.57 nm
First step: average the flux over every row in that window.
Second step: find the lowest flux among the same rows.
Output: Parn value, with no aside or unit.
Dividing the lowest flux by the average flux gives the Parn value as 0.978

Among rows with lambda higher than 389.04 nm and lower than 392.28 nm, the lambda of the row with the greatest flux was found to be 391.334 nm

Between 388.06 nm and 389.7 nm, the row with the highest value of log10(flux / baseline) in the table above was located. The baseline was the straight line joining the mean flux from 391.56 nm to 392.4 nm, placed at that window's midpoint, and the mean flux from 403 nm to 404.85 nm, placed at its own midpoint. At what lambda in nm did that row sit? 389.625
